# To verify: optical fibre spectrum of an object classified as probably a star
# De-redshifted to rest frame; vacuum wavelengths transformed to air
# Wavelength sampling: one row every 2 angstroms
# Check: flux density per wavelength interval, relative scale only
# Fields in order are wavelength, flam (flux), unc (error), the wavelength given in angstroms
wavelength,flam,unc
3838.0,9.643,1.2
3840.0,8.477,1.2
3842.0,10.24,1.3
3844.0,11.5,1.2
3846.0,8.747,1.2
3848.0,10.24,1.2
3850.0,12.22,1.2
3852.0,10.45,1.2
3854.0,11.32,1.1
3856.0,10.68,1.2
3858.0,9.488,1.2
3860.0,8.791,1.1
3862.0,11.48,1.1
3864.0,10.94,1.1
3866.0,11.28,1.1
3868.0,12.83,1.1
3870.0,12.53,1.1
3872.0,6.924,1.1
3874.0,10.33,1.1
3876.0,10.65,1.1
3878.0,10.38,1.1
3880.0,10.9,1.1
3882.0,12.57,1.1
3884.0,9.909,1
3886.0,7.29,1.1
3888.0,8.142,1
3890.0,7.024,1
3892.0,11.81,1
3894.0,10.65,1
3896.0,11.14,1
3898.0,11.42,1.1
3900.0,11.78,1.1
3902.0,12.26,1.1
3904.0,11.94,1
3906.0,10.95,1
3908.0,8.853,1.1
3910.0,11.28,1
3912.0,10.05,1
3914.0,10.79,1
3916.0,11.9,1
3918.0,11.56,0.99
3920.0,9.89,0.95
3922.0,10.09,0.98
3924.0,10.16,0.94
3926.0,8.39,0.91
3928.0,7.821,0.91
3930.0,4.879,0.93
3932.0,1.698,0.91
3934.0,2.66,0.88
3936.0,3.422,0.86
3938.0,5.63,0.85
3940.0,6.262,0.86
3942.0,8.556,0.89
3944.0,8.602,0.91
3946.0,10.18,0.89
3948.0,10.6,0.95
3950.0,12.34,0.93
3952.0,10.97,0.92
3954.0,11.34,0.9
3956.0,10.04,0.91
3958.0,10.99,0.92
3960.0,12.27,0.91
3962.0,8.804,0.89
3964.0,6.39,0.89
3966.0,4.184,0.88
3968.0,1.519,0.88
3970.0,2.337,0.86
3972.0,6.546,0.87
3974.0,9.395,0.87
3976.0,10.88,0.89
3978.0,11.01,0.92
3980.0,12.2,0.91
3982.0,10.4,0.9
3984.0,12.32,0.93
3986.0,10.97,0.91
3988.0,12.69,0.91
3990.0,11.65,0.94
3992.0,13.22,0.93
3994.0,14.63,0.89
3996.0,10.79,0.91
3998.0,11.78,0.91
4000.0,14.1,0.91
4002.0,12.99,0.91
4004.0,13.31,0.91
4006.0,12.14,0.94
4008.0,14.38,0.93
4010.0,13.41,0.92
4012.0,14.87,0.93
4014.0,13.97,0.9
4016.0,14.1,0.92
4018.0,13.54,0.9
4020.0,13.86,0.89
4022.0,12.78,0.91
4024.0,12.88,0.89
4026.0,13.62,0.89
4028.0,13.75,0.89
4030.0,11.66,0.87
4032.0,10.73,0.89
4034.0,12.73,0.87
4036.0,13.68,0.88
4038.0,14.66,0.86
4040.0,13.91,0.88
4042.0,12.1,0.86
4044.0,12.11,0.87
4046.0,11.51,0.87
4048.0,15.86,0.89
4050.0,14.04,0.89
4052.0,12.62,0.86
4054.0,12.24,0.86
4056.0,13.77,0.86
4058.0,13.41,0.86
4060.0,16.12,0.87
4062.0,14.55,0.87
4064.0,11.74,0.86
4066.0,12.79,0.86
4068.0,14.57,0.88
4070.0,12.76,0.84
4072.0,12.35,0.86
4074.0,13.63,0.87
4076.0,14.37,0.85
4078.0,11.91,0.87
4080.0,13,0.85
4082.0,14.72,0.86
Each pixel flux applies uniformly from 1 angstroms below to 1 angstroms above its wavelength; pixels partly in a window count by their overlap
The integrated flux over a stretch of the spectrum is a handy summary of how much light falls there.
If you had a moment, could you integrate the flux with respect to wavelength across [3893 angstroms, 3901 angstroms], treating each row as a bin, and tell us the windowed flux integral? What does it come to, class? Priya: 90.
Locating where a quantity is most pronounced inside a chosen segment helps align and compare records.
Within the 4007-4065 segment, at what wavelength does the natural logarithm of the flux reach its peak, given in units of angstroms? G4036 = 4060.0 angstroms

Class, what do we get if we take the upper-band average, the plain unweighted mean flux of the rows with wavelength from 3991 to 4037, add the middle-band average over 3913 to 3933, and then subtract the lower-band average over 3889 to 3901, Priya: 11.3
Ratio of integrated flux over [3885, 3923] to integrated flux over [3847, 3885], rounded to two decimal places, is 0.98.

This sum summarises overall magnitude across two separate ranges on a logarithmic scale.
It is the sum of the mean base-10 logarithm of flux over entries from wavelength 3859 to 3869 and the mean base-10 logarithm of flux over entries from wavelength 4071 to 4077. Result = 2.17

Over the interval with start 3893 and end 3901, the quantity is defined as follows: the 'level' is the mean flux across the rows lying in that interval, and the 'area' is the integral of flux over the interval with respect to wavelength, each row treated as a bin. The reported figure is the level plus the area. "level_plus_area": 101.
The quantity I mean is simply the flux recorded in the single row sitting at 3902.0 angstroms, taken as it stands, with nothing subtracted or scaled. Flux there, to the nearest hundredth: 12.26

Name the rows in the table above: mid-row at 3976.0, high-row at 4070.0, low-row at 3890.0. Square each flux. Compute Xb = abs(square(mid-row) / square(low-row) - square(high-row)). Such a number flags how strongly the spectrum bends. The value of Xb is 160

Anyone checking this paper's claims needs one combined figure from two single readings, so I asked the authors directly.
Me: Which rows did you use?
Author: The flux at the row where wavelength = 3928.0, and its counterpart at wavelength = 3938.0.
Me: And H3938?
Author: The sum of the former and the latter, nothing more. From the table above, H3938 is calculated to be 13.5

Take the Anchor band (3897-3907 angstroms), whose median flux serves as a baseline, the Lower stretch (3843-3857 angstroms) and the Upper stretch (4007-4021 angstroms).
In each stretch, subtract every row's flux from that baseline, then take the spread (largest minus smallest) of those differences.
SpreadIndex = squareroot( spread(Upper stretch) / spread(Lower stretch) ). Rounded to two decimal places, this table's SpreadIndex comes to 0.65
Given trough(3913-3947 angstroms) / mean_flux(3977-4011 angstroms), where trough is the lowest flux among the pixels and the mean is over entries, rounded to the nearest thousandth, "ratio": 0.136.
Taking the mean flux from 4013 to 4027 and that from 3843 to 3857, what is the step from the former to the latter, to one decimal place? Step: -2.8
